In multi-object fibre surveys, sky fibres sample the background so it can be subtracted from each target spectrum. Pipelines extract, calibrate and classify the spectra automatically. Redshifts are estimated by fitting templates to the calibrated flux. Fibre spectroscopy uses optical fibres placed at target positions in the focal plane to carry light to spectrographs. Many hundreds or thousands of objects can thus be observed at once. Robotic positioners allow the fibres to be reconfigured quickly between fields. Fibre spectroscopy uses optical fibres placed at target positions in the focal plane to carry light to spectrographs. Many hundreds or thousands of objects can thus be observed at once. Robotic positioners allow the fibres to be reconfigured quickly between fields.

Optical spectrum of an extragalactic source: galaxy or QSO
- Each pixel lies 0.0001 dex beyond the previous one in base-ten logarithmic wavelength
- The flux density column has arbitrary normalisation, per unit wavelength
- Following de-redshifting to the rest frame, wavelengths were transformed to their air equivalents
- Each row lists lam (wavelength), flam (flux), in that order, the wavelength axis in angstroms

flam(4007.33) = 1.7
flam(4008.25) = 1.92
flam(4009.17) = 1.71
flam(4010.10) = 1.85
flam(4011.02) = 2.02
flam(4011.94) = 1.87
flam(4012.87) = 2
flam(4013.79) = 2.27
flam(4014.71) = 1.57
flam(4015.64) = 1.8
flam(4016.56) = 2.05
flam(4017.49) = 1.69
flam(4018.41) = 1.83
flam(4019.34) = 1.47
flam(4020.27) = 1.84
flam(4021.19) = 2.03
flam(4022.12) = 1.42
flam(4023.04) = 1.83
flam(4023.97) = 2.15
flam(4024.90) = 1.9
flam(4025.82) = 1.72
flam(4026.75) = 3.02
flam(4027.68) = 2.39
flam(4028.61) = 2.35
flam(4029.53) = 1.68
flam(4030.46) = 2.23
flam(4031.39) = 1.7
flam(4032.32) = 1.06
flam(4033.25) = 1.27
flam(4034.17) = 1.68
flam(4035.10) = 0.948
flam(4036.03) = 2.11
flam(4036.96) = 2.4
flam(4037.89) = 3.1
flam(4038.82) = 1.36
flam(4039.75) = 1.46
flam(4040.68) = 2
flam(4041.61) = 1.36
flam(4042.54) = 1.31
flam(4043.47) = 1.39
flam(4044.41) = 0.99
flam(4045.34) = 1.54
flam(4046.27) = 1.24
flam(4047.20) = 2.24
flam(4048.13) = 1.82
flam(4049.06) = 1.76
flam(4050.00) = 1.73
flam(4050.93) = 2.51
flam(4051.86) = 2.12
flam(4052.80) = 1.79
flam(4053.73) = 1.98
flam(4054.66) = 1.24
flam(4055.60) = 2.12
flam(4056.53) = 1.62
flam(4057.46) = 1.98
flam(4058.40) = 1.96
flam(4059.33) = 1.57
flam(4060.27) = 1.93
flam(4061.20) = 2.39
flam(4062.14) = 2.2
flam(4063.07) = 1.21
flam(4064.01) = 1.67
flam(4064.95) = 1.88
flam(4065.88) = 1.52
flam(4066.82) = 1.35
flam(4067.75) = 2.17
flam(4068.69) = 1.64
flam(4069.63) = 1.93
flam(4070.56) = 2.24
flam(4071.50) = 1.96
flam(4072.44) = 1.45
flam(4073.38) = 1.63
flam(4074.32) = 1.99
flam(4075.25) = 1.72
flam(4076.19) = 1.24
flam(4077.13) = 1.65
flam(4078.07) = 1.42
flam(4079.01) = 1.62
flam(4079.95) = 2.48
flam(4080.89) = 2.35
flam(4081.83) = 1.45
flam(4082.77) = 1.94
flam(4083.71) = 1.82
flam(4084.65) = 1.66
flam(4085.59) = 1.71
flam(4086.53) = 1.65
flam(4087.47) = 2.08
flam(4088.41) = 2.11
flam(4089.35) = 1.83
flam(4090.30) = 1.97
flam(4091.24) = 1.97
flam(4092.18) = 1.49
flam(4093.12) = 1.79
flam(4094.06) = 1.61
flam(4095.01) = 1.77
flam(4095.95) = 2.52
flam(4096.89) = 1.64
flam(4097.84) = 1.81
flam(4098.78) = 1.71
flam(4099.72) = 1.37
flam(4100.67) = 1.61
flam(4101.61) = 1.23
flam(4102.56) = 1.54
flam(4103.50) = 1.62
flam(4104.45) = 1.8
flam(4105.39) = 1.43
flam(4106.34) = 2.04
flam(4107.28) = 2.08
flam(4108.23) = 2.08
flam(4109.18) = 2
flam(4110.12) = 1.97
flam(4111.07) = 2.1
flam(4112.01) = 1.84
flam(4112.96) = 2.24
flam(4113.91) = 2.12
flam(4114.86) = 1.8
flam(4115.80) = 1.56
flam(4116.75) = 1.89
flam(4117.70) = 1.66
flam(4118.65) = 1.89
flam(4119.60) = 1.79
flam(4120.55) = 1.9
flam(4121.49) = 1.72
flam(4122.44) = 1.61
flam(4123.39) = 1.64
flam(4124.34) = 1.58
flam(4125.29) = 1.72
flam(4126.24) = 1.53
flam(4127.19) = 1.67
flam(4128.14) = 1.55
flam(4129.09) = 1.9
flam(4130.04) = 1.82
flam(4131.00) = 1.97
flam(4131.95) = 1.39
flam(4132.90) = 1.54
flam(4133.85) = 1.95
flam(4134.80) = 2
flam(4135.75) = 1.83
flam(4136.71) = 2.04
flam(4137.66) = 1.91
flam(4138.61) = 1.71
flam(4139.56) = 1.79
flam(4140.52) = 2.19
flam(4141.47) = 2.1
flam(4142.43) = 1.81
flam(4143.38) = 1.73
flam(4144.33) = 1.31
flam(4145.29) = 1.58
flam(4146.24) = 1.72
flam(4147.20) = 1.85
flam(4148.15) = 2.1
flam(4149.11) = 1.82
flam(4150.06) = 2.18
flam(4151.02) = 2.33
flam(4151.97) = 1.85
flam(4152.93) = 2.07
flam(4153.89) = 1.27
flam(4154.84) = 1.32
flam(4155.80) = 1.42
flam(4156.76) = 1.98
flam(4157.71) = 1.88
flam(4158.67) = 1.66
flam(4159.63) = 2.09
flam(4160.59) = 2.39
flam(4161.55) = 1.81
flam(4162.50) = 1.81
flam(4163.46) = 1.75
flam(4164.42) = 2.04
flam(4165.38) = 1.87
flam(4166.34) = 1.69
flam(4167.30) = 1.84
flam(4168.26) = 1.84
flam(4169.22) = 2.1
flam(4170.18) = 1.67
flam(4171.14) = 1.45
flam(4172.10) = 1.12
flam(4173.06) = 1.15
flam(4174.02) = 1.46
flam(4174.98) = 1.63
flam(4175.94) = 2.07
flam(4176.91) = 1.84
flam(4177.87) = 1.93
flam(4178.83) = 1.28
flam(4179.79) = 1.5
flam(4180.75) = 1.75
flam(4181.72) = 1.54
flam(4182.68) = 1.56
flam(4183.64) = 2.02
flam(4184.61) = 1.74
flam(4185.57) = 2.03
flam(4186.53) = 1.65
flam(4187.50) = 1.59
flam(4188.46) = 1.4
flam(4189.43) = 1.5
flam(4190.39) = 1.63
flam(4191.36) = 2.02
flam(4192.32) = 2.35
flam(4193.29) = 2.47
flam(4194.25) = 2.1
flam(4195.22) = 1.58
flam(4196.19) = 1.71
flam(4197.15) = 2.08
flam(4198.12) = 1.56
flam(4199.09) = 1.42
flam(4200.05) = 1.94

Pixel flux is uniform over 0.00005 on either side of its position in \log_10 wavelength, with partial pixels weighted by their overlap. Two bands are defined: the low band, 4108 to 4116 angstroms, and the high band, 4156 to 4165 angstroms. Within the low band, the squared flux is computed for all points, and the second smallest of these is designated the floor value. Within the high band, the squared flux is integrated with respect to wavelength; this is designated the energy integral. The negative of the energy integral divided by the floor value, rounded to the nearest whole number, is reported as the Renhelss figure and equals -10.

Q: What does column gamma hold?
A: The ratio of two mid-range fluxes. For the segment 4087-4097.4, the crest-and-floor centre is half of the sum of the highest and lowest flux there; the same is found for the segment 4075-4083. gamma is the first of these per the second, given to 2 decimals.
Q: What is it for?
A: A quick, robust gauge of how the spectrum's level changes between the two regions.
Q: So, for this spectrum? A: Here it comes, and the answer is 1.08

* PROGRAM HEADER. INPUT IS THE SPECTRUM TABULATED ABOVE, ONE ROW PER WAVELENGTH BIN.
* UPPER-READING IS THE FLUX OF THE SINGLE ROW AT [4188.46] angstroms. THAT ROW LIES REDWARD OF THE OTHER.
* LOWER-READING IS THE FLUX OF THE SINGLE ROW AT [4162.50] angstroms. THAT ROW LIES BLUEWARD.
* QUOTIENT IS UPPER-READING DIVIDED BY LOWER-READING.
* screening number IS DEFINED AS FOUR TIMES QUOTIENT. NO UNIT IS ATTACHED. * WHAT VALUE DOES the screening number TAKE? 3.1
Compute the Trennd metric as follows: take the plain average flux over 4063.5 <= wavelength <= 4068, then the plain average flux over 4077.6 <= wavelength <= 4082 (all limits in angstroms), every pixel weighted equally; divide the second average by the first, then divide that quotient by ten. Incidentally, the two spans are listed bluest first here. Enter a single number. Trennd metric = 0.11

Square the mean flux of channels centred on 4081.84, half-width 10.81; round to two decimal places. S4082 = 3.21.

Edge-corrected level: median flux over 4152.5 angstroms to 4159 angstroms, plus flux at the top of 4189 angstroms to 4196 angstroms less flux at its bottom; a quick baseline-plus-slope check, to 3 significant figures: 1.74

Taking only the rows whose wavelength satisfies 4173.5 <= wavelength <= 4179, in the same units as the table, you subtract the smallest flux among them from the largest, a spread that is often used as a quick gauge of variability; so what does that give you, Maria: 0.79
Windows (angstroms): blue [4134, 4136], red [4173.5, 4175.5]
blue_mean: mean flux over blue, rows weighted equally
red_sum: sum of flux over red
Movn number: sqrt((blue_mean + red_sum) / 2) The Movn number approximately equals 1.58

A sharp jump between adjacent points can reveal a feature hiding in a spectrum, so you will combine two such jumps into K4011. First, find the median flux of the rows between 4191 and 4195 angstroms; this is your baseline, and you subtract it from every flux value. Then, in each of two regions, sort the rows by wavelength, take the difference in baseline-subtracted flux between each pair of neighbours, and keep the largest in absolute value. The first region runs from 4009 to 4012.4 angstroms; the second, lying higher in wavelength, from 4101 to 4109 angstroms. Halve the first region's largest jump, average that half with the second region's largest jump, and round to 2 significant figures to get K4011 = 0.35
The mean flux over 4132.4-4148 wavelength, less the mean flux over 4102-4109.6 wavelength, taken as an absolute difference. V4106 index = 0.01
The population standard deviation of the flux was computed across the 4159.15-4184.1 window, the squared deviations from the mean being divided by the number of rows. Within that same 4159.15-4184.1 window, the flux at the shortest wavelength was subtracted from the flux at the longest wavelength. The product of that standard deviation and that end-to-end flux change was -0.02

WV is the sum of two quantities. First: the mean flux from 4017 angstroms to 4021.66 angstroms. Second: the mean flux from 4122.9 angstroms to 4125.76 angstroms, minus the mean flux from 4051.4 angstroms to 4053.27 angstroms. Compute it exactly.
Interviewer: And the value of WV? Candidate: 1.5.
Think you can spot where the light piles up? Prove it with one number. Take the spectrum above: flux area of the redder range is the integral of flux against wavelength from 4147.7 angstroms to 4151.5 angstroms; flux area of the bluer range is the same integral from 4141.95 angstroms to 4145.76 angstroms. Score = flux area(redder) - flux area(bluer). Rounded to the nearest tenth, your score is 1.9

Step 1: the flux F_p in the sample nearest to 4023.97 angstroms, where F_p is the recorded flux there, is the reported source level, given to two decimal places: 2.15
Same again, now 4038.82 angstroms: 1.36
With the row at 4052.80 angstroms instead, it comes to 1.79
